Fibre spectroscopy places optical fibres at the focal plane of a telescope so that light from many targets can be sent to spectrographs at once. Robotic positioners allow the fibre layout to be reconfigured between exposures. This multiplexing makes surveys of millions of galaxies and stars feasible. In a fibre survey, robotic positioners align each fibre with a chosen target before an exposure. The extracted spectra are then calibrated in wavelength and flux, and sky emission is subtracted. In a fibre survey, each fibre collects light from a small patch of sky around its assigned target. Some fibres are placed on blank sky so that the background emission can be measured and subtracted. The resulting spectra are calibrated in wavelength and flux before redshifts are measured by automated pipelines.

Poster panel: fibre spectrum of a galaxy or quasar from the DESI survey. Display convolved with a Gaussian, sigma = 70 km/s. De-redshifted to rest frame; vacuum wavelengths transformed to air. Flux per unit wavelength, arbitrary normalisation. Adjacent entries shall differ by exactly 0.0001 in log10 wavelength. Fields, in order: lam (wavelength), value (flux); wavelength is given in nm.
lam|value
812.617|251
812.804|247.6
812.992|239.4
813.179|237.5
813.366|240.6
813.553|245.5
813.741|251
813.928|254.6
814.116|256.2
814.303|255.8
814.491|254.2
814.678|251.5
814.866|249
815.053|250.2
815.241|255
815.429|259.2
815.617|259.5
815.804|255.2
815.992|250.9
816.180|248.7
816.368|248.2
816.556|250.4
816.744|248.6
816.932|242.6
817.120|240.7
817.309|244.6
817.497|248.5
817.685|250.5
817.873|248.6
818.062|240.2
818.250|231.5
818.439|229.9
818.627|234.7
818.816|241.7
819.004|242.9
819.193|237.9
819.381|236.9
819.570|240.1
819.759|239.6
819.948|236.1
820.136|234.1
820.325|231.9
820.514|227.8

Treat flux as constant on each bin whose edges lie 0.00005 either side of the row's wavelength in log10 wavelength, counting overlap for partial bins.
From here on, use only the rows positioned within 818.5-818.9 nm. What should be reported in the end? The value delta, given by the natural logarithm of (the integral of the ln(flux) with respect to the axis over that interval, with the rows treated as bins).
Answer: 0.783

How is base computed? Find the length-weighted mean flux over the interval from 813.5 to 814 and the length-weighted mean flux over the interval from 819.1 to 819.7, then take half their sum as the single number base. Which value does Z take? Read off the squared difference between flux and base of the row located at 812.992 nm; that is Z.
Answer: 25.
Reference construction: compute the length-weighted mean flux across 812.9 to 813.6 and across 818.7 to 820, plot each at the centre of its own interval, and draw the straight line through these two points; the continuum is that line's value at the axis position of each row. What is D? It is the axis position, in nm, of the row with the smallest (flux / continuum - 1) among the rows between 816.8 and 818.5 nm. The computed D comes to 818.439 nm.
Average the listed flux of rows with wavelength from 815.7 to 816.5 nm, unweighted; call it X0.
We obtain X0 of 251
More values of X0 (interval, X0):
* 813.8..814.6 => 255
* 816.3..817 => 247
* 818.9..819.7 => 239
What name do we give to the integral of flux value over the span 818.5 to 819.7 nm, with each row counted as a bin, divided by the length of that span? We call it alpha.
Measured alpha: 239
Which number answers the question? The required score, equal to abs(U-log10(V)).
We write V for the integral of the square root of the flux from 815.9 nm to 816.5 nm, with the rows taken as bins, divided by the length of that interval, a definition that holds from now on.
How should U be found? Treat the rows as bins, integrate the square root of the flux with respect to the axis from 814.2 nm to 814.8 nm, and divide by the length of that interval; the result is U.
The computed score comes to 14.7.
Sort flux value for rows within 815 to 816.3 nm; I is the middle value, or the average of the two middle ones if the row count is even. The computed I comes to 255.0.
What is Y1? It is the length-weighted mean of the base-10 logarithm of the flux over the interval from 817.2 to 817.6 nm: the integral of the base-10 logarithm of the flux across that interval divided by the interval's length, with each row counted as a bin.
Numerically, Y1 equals 2.39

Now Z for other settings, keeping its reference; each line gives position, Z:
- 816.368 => 14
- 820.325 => 157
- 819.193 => 43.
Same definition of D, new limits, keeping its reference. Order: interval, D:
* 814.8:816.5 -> 816.368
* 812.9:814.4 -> 813.179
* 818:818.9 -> 818.439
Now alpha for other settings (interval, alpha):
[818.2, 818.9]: 234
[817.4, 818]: 249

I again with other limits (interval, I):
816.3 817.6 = 248.2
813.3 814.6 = 254.2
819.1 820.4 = 236.9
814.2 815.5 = 254.2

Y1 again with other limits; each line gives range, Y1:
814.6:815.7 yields 2.40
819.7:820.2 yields 2.38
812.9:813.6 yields 2.38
